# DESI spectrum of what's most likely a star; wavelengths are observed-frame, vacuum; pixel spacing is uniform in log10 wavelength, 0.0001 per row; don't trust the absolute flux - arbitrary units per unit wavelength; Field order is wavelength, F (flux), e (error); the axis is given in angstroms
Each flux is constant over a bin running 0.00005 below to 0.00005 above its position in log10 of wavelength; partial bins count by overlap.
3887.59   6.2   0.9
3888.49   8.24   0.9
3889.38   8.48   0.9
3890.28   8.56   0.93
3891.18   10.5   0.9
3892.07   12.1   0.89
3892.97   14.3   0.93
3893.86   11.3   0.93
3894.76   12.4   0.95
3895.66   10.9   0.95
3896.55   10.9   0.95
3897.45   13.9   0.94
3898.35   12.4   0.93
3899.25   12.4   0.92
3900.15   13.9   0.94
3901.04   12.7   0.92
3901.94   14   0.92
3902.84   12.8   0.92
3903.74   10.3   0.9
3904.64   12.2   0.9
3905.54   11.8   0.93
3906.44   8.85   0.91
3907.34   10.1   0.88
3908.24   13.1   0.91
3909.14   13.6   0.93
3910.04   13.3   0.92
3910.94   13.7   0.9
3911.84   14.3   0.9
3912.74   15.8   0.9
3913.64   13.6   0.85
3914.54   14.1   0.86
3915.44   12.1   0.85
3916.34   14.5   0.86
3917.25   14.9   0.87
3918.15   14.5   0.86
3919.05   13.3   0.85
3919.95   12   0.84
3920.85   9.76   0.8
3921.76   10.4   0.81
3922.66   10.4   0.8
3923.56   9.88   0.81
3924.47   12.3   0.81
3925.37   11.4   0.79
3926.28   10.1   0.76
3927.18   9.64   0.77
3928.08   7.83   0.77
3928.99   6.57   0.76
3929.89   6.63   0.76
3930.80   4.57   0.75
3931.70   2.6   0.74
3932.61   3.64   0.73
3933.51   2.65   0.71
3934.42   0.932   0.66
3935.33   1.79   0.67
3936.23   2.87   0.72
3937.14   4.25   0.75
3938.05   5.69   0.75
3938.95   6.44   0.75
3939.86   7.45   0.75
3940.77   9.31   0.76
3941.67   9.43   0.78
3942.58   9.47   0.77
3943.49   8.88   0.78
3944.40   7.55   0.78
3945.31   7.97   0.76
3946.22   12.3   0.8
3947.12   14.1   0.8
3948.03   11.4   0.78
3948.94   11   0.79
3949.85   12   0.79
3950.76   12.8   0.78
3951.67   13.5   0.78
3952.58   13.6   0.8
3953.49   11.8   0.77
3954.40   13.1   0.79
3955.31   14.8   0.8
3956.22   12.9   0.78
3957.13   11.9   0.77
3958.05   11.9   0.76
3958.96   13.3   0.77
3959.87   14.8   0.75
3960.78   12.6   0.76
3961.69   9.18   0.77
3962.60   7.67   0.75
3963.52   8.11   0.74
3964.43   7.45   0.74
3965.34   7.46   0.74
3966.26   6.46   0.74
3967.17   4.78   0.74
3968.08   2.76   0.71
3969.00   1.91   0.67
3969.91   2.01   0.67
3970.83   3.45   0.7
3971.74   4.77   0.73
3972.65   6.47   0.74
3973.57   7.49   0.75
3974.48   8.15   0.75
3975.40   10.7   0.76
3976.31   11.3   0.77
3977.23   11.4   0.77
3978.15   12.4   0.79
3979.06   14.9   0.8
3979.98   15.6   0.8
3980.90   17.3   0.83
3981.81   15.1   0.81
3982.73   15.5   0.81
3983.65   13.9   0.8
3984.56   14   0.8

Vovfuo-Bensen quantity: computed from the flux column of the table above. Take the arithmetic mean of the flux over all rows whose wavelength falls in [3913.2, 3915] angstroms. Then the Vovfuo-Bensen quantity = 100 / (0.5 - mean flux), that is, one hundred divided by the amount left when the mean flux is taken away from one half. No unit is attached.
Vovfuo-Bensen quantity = -7.5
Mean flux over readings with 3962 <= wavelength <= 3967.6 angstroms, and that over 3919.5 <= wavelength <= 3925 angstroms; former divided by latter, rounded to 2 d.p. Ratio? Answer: 0.65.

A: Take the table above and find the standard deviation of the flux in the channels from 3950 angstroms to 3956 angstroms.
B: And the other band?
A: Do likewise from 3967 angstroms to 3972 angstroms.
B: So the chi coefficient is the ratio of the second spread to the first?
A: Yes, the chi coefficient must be 1.3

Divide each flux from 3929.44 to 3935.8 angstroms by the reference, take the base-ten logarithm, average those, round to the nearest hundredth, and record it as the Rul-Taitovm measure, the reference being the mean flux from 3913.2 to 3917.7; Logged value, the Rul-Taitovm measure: -0.70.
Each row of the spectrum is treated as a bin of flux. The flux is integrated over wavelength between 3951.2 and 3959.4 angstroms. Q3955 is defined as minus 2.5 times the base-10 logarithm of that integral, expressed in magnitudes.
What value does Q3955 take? -5.07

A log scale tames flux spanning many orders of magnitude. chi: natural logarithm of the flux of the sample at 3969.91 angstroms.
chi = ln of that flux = 0.70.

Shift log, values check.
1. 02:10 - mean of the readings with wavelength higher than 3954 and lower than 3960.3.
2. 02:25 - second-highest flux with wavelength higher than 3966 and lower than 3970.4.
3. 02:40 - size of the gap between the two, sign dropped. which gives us 8.5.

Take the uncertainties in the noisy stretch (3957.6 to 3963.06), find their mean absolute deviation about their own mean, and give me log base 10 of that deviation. -2.18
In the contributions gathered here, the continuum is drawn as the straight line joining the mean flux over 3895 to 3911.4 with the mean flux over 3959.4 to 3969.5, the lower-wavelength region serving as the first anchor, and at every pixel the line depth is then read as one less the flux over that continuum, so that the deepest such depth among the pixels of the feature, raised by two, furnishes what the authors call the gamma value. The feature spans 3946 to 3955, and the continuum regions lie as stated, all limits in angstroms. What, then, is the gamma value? 1.7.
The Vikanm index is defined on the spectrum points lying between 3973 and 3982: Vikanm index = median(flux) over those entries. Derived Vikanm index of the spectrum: 12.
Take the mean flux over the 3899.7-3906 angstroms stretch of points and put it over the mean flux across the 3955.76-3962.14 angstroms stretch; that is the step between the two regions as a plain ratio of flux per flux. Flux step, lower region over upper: 1.01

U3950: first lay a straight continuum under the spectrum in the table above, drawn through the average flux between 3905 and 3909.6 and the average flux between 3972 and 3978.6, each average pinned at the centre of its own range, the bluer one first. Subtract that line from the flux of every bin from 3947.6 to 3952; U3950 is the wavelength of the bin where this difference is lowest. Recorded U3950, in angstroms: 3948.94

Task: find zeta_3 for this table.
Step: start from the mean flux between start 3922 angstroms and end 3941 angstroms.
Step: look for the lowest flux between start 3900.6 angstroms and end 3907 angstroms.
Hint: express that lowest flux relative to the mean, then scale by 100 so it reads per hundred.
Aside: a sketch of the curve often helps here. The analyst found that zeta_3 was 136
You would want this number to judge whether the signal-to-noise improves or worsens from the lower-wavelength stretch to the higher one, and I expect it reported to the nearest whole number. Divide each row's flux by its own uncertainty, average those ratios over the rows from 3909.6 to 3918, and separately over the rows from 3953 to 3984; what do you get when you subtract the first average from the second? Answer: -3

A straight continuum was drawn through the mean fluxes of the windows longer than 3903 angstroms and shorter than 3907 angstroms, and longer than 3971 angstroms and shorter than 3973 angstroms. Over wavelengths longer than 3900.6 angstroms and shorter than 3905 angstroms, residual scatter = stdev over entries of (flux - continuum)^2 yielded 3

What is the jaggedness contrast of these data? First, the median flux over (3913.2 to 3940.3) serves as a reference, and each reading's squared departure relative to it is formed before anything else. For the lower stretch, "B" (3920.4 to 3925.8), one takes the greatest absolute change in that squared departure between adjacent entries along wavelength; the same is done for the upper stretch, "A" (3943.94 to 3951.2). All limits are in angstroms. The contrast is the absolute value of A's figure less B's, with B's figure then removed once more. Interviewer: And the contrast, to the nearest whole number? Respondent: 3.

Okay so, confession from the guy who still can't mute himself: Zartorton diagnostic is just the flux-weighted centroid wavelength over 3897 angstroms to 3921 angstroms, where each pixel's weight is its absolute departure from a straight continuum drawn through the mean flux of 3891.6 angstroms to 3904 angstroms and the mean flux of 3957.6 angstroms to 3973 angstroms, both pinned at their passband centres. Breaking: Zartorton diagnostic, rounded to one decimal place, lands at 3911.6 angstroms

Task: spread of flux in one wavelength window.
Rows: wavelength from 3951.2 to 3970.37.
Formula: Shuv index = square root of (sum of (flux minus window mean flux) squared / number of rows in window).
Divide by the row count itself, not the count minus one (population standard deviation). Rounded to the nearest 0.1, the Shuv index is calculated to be 4.1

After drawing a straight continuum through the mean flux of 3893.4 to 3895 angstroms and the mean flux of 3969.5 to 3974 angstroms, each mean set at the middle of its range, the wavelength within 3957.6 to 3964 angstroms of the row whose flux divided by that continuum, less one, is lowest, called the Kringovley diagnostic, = 3962.60 angstroms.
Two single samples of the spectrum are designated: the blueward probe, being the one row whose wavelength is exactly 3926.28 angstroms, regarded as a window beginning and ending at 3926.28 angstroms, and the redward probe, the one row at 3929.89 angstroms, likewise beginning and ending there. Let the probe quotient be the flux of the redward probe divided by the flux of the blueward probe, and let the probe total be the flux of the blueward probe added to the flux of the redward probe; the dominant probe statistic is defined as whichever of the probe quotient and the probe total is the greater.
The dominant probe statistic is 16.7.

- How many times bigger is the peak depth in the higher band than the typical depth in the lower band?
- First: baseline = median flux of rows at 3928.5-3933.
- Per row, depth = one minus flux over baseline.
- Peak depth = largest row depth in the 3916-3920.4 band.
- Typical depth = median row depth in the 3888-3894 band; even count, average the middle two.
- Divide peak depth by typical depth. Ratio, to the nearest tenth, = 1.3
